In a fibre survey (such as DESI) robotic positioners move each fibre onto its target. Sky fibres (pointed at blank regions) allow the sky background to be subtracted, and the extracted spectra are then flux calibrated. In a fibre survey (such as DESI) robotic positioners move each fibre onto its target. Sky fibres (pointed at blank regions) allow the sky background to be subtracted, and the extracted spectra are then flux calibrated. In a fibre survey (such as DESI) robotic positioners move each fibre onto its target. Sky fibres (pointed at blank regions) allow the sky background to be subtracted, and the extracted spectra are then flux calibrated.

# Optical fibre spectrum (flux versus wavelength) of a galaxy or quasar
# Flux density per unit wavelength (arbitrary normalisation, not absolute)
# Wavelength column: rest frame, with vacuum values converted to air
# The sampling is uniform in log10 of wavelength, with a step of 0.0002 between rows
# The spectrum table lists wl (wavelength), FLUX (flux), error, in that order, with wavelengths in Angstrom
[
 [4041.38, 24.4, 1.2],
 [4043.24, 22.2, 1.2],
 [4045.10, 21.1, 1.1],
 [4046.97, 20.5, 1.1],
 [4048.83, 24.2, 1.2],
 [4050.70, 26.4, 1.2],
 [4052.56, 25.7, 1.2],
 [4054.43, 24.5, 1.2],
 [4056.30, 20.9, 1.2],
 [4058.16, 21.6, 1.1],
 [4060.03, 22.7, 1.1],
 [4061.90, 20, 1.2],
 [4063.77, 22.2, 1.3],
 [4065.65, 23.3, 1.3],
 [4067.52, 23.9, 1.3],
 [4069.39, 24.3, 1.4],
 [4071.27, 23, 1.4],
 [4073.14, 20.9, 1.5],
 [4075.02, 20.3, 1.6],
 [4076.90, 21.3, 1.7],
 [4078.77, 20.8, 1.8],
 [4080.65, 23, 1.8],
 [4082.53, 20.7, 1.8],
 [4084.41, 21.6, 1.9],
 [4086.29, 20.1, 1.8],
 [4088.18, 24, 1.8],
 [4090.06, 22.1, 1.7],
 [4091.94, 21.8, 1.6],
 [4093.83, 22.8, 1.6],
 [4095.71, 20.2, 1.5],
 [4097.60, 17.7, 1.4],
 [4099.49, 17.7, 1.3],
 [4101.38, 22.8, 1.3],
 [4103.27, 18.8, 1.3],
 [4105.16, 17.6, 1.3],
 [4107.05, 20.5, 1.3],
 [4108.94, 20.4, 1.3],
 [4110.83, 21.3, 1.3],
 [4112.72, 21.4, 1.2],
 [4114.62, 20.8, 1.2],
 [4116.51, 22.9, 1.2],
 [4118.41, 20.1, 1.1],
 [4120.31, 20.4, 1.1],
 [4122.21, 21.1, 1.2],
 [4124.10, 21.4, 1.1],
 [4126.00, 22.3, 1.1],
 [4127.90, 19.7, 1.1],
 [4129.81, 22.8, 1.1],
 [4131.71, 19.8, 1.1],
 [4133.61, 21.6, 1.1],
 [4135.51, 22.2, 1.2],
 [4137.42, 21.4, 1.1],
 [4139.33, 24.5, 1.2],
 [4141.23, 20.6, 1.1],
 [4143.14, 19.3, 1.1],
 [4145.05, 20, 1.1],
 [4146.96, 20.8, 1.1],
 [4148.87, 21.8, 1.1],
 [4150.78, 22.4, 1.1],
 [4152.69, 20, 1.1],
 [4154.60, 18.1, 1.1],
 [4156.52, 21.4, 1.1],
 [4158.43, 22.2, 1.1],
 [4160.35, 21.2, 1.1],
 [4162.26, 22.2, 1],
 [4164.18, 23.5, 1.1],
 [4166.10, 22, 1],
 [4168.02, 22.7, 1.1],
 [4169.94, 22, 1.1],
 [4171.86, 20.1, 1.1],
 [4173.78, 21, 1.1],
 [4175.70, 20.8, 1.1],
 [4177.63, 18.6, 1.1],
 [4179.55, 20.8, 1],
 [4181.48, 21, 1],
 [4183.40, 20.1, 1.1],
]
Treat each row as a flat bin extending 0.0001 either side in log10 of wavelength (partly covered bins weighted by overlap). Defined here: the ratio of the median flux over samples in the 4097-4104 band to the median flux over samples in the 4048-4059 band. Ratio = 0.75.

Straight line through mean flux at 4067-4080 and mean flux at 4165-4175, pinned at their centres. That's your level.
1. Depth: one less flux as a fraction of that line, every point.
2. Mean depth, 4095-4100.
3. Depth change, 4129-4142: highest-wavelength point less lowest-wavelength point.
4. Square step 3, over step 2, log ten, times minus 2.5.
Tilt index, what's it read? 3.0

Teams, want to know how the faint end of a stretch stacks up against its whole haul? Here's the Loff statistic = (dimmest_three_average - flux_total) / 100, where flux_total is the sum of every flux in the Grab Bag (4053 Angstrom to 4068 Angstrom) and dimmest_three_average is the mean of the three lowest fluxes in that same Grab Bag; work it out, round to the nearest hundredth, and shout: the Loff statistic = -1.58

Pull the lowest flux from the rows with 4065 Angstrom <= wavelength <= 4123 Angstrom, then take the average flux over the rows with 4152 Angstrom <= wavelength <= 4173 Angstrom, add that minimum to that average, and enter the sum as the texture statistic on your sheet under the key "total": 39.0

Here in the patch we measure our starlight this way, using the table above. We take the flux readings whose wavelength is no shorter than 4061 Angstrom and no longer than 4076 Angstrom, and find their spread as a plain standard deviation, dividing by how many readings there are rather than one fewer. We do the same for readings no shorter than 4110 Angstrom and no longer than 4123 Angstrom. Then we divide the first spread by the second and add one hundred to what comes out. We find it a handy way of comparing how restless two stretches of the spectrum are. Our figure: 101.8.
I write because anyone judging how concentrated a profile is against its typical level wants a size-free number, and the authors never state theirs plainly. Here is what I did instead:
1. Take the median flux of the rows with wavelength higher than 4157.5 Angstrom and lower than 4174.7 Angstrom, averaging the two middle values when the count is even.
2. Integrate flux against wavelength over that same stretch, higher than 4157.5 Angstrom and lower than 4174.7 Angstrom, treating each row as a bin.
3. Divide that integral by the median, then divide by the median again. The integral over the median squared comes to 0.78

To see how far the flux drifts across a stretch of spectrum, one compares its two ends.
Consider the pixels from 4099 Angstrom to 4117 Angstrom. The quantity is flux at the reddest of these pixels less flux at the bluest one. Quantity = 5.2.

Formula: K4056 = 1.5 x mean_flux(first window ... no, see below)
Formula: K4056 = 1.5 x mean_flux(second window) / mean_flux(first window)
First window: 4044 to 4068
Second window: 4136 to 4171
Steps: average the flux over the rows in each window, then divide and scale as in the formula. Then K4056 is 1.41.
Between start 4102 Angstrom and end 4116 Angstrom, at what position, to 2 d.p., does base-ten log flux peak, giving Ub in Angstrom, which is 4112.72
